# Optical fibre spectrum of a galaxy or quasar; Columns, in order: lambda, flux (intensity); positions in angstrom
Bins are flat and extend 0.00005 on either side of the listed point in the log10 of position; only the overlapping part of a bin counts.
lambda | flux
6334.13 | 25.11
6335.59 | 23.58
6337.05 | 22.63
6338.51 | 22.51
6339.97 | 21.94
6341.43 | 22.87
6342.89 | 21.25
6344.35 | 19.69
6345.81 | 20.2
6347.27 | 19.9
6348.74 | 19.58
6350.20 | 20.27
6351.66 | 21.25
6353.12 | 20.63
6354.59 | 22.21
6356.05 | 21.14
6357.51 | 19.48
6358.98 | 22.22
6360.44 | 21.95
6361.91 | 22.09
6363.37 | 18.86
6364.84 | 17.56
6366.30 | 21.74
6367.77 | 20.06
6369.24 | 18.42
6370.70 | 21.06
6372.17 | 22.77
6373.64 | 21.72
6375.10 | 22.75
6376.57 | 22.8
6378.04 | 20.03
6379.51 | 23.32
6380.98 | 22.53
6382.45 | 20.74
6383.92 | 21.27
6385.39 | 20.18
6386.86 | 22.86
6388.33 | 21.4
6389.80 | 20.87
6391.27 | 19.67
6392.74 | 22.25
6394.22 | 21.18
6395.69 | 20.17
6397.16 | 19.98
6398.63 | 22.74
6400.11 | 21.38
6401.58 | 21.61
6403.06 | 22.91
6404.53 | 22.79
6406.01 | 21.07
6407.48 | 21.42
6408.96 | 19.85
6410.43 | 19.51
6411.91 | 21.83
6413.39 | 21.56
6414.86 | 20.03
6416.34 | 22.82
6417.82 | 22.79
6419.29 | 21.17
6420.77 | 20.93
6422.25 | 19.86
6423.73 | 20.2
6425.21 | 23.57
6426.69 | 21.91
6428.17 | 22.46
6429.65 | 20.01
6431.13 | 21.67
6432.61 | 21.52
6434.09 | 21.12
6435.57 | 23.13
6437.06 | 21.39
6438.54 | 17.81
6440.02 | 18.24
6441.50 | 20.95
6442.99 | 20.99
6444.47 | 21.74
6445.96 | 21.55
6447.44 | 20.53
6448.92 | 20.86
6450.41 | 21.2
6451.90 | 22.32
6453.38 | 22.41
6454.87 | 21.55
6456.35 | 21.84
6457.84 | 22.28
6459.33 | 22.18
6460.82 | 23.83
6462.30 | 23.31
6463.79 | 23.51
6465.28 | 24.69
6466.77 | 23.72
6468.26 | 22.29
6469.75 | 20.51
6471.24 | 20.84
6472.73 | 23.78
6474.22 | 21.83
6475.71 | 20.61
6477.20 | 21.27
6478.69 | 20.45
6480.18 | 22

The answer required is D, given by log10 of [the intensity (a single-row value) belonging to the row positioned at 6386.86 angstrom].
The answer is 1.36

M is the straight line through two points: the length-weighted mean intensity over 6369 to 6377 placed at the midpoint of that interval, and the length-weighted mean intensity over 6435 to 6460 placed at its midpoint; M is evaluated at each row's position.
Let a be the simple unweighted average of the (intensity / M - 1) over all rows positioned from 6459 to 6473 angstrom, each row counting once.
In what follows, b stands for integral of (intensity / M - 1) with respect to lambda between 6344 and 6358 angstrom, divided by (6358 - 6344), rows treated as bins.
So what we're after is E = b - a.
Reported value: -0.15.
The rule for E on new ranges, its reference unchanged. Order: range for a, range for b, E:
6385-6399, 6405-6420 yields 0.01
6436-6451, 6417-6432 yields 0.04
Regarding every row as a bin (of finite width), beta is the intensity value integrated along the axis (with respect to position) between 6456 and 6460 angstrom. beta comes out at 88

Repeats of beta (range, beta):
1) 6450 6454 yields 88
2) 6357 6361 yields 85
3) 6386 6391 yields 107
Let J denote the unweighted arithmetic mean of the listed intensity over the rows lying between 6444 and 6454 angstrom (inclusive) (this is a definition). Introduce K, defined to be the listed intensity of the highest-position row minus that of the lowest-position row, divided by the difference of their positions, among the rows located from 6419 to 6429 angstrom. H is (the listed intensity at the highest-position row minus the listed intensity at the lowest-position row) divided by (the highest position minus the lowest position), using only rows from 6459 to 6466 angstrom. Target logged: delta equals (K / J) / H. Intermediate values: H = 0.4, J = 21.5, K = 0.15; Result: 0.02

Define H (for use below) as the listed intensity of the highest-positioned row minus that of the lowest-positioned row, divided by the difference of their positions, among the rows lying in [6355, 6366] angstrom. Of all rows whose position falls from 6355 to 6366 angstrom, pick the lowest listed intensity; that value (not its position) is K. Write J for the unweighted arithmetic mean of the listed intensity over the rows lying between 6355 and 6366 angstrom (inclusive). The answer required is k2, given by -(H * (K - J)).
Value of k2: -1.2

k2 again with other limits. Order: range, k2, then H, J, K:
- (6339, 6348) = -0.4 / -0.28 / 21.0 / 19.69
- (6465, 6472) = -1.2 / -0.65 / 22.4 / 20.51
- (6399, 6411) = -0.3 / -0.18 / 21.3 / 19.51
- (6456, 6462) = 0.3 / 0.45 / 22.5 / 21.84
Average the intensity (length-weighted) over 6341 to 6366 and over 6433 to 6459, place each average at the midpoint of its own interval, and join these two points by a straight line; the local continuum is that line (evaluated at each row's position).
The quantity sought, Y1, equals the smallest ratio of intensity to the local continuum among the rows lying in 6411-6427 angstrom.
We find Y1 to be 0.94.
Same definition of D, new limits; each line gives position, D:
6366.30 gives 1.34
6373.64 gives 1.34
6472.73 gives 1.38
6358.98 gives 1.35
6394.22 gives 1.33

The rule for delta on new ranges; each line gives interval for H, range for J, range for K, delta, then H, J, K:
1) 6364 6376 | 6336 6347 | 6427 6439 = -0.04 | 0.5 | 21.6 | -0.45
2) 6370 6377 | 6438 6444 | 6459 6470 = -0.03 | 0.3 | 19.5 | -0.16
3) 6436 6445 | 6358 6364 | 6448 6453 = 0.49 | 0.0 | 21.3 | 0.49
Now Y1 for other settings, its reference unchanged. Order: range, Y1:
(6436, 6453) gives 0.84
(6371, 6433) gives 0.93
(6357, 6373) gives 0.85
